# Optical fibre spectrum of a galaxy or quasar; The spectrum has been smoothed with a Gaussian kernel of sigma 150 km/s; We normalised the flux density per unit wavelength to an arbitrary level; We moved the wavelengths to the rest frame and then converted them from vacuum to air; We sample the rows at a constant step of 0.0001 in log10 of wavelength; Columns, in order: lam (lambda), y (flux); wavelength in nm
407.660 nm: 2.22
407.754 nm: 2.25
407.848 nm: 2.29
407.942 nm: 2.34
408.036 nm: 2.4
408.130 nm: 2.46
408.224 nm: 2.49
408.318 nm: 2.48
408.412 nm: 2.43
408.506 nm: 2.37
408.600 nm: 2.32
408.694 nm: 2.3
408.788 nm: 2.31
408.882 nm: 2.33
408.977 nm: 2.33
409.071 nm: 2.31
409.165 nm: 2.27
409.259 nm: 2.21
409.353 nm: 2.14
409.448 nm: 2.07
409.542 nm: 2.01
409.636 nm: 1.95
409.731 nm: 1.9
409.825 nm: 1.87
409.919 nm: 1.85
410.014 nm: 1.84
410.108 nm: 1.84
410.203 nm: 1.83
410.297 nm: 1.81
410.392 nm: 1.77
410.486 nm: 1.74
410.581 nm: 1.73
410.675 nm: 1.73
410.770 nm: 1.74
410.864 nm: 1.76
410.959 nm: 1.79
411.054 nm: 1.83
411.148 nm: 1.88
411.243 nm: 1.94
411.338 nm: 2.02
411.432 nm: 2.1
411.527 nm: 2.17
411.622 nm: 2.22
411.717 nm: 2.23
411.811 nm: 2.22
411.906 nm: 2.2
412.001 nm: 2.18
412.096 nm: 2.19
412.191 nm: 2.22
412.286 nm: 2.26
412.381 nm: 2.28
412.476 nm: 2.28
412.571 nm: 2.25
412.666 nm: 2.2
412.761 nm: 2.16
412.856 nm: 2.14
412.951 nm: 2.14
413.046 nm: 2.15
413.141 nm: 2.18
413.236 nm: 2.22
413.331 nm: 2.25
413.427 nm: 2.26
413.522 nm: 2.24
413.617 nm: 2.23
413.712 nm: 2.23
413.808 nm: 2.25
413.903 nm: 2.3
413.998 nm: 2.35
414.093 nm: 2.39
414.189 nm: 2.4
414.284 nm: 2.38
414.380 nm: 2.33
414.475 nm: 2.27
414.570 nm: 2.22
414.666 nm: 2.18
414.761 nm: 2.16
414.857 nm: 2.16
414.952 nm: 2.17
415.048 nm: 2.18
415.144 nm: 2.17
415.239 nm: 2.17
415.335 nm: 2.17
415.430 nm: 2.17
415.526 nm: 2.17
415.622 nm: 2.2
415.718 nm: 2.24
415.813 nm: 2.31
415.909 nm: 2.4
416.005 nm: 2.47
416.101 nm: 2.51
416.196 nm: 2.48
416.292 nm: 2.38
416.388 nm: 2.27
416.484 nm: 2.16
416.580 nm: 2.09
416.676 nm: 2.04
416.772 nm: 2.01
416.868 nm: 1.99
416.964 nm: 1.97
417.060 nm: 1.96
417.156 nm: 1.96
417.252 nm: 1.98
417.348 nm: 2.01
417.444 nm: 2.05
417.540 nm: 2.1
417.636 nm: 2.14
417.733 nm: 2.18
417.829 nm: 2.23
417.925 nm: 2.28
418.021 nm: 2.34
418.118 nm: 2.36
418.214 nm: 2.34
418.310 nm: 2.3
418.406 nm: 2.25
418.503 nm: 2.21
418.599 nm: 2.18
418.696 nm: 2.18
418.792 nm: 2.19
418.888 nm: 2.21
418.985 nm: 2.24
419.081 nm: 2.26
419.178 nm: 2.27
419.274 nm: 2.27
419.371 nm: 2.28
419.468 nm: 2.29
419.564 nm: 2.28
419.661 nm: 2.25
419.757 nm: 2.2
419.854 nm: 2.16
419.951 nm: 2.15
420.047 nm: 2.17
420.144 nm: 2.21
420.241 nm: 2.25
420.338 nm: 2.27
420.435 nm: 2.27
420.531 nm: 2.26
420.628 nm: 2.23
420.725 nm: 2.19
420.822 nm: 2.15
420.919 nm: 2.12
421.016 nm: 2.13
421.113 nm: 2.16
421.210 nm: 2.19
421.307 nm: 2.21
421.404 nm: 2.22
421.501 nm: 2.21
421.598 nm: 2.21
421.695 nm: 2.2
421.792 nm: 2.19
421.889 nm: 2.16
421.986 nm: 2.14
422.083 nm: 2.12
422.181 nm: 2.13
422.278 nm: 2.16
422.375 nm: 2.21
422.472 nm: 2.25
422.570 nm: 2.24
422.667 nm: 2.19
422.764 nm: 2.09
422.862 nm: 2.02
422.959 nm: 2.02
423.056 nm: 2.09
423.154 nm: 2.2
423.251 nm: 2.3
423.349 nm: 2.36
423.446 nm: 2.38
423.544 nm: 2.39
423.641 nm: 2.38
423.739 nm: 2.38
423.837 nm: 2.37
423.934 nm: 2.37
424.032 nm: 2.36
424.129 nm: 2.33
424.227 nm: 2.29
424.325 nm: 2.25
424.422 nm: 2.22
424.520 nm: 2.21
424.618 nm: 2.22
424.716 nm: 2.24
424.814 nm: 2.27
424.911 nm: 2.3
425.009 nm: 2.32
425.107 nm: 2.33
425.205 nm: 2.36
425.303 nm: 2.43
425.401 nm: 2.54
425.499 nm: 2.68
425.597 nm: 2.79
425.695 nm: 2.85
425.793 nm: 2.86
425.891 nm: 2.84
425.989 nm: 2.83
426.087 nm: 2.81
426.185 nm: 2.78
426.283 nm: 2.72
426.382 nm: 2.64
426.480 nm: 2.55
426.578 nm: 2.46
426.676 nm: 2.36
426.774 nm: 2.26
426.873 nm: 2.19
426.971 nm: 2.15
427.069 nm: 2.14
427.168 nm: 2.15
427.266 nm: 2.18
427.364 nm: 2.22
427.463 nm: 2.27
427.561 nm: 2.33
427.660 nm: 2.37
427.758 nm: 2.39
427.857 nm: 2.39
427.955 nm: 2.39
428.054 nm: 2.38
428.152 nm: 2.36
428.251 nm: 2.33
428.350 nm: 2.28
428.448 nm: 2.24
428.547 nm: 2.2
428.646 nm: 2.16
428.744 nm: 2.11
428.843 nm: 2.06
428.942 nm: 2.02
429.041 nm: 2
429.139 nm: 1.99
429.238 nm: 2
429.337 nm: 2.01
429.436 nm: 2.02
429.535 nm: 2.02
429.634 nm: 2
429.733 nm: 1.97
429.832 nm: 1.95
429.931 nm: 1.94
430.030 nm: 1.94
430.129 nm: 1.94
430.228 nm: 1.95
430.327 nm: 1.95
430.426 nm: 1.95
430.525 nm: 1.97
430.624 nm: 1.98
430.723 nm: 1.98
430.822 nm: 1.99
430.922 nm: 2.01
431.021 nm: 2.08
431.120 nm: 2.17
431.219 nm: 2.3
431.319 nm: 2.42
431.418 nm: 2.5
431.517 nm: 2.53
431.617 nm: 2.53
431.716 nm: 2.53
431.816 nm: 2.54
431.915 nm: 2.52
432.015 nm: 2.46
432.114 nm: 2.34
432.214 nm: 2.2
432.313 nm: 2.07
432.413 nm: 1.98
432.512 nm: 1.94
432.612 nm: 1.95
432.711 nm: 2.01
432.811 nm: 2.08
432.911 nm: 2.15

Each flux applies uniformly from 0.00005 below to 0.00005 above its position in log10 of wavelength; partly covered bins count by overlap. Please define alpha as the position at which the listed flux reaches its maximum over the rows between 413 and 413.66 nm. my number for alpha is 413.427 nm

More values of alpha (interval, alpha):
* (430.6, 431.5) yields 431.418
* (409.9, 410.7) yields 409.919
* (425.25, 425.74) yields 425.695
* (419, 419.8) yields 419.468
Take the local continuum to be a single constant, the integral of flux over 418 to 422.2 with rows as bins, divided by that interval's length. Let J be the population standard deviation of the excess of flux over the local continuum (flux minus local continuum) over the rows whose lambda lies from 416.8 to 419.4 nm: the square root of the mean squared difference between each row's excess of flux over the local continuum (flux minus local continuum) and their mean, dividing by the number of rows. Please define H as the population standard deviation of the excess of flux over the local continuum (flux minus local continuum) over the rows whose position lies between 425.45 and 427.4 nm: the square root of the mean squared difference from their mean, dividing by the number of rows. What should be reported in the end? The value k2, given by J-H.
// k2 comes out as -0.15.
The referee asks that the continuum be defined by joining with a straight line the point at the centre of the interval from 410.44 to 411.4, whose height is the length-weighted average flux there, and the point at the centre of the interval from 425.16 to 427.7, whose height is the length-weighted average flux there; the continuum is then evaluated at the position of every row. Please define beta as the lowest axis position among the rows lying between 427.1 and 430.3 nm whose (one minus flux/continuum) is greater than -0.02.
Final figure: 427.168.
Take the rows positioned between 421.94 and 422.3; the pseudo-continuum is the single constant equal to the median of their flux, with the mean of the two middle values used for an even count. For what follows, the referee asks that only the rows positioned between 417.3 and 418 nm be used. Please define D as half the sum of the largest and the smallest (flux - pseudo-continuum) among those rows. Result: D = 0.01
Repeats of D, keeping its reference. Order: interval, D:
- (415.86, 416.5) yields 0.20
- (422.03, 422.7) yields 0.05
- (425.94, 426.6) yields 0.51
